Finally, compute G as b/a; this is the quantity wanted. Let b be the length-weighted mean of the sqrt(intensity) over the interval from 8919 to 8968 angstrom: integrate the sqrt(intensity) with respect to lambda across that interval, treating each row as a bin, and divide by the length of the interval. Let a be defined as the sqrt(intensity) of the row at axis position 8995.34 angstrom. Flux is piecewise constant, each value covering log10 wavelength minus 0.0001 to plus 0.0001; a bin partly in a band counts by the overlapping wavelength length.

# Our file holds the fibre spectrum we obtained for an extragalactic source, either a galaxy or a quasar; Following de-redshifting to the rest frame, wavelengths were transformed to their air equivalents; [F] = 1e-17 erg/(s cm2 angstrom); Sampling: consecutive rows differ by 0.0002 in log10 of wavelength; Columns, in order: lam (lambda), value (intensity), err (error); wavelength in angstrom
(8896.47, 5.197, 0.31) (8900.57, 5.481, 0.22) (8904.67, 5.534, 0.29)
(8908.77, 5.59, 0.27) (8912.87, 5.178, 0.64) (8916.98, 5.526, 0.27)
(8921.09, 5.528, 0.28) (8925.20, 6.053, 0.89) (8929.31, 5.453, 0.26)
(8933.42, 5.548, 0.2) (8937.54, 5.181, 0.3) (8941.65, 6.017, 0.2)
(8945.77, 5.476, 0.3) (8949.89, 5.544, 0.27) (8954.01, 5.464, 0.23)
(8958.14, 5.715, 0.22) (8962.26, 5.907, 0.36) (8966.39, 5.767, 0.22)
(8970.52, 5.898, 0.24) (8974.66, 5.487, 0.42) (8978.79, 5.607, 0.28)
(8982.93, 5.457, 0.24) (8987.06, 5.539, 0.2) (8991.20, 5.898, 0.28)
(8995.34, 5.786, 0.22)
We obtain 0.99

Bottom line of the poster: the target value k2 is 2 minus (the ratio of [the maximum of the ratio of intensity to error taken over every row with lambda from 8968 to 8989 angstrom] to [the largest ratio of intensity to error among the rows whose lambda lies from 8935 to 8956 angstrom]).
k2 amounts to 1.08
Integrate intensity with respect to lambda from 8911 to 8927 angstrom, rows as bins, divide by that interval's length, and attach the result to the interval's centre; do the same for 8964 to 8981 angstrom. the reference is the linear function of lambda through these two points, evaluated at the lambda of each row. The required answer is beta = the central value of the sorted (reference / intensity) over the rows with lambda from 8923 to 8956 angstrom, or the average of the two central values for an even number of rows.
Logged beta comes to 1.02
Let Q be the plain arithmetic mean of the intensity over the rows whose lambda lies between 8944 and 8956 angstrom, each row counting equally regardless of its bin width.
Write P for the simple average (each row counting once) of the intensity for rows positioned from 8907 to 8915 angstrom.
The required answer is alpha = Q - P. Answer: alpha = 0.1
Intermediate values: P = 5.38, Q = 5.49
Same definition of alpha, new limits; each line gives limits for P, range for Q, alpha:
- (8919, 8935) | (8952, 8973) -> 0.1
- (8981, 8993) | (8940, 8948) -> 0.1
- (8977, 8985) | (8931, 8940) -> -0.2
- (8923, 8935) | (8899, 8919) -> -0.2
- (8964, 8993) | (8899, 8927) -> -0.1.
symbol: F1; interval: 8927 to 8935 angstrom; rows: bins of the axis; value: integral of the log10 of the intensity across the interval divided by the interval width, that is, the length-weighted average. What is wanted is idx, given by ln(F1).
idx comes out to -0.299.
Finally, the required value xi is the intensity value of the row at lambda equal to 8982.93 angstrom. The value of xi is 5.457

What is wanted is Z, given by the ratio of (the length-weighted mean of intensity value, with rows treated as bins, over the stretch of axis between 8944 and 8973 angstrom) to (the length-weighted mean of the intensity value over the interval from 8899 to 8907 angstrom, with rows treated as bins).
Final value 1.03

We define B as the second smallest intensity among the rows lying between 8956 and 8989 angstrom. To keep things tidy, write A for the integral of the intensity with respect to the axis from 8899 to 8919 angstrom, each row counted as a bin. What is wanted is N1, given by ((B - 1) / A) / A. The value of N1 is 0.0004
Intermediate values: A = 109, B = 5.487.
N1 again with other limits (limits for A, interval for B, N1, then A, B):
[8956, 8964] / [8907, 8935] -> 0.0021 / 46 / 5.453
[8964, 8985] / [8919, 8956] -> 0.0003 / 119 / 5.453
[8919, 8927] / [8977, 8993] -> 0.0021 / 46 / 5.539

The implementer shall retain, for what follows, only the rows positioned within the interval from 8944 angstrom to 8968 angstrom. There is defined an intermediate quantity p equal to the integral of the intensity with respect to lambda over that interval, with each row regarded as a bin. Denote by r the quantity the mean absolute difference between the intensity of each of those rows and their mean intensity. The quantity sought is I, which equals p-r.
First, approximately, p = 136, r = 0.151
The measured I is 135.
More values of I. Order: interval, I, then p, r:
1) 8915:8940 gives 139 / 139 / 0.168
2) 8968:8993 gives 141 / 141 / 0.167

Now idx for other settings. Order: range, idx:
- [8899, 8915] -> -0.307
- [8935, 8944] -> -0.292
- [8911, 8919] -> -0.317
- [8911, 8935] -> -0.296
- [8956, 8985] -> -0.281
